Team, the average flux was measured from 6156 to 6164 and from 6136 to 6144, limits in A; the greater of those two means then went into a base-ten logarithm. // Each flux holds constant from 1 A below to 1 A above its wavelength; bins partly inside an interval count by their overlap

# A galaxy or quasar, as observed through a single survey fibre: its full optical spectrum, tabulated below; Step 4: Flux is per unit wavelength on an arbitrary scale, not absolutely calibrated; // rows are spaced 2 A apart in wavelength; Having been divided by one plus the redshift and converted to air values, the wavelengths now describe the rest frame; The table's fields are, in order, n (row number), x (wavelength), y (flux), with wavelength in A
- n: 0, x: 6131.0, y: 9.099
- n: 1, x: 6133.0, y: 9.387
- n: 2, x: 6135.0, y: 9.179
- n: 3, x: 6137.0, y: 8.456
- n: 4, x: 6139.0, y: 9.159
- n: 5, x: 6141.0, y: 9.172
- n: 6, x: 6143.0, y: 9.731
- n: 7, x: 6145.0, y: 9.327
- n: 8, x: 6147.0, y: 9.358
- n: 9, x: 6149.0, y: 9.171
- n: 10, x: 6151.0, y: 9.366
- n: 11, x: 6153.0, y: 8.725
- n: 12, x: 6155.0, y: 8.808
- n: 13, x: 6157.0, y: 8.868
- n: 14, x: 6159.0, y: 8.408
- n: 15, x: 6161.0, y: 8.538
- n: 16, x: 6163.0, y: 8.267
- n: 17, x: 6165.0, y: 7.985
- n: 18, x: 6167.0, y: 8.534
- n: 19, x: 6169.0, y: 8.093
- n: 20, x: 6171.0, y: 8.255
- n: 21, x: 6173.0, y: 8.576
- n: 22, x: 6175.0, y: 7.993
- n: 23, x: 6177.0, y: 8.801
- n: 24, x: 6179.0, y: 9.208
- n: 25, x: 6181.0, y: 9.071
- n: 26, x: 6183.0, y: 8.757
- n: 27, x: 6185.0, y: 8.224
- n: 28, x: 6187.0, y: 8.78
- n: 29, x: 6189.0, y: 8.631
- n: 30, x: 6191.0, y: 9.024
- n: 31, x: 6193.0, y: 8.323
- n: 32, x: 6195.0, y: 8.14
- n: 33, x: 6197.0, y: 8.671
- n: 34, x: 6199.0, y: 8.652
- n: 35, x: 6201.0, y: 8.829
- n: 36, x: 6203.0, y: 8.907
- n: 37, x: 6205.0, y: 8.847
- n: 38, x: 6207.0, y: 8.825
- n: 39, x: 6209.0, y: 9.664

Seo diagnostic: 0.960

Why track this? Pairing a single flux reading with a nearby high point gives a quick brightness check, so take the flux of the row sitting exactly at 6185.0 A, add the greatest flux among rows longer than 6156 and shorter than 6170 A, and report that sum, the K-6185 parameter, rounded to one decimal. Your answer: 17.1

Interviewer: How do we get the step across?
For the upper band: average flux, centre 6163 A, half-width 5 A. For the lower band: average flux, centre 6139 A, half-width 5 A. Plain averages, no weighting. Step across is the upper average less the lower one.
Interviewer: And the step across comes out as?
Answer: -0.8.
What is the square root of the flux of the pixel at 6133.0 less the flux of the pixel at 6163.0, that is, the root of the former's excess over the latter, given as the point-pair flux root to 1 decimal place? 1.1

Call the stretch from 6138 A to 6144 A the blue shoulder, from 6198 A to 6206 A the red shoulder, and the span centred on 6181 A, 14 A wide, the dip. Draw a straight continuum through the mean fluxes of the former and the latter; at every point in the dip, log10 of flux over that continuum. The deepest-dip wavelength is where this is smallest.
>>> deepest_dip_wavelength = 6175.0 A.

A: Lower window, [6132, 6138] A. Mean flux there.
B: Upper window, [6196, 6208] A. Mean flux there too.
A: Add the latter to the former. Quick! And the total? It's 17.8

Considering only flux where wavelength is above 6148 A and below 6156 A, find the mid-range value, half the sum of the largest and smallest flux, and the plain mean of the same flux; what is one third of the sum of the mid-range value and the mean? 6.02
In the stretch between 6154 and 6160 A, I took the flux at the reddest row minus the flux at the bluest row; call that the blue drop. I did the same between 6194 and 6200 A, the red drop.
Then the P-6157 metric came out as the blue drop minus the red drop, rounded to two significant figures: -0.91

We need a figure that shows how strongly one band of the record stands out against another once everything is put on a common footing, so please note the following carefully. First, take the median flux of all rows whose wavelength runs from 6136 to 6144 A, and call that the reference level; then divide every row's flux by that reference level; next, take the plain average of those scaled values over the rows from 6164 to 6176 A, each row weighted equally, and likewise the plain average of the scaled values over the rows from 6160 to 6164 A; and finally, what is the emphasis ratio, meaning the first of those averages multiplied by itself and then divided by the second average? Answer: 0.881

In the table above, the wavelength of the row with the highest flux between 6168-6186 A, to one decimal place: 6179.0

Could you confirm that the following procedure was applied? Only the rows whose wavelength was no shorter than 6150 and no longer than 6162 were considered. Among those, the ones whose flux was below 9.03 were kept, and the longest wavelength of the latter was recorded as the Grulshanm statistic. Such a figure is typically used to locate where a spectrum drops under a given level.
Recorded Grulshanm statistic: 6161.0 A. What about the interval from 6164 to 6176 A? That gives 6175.0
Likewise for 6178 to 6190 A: 6189.0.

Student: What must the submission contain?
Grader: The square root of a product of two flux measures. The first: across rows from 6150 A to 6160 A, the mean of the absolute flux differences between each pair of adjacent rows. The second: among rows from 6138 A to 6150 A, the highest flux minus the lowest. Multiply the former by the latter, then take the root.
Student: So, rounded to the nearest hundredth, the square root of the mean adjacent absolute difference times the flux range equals 0.42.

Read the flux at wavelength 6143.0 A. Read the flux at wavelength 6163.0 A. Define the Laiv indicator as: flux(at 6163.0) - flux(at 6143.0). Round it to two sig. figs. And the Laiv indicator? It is -1.5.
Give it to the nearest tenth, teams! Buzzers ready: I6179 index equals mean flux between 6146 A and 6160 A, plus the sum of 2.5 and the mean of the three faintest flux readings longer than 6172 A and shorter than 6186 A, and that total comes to 19.7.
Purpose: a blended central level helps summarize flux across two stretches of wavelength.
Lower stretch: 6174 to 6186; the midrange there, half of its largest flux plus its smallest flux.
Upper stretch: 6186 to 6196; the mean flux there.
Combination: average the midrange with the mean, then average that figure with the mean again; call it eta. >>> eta 8.58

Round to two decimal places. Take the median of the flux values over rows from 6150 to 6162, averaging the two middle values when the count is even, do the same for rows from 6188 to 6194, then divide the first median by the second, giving 1.02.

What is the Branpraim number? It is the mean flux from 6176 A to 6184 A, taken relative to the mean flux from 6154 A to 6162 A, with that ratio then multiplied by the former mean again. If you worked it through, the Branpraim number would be 9.27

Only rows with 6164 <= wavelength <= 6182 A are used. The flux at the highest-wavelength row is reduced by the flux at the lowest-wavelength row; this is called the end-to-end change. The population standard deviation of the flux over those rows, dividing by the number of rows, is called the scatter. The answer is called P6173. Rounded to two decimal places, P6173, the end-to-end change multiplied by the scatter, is 0.47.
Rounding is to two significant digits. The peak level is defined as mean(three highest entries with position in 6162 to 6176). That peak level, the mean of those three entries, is 8.5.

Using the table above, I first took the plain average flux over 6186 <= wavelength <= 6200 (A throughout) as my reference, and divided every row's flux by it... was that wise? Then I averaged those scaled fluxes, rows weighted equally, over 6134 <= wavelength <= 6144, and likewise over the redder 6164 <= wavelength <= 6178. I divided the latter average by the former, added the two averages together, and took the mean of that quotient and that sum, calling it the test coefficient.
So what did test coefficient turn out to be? 1.47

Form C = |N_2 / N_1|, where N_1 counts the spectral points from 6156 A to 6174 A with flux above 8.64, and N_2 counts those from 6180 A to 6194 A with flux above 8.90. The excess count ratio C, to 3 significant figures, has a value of 2.00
